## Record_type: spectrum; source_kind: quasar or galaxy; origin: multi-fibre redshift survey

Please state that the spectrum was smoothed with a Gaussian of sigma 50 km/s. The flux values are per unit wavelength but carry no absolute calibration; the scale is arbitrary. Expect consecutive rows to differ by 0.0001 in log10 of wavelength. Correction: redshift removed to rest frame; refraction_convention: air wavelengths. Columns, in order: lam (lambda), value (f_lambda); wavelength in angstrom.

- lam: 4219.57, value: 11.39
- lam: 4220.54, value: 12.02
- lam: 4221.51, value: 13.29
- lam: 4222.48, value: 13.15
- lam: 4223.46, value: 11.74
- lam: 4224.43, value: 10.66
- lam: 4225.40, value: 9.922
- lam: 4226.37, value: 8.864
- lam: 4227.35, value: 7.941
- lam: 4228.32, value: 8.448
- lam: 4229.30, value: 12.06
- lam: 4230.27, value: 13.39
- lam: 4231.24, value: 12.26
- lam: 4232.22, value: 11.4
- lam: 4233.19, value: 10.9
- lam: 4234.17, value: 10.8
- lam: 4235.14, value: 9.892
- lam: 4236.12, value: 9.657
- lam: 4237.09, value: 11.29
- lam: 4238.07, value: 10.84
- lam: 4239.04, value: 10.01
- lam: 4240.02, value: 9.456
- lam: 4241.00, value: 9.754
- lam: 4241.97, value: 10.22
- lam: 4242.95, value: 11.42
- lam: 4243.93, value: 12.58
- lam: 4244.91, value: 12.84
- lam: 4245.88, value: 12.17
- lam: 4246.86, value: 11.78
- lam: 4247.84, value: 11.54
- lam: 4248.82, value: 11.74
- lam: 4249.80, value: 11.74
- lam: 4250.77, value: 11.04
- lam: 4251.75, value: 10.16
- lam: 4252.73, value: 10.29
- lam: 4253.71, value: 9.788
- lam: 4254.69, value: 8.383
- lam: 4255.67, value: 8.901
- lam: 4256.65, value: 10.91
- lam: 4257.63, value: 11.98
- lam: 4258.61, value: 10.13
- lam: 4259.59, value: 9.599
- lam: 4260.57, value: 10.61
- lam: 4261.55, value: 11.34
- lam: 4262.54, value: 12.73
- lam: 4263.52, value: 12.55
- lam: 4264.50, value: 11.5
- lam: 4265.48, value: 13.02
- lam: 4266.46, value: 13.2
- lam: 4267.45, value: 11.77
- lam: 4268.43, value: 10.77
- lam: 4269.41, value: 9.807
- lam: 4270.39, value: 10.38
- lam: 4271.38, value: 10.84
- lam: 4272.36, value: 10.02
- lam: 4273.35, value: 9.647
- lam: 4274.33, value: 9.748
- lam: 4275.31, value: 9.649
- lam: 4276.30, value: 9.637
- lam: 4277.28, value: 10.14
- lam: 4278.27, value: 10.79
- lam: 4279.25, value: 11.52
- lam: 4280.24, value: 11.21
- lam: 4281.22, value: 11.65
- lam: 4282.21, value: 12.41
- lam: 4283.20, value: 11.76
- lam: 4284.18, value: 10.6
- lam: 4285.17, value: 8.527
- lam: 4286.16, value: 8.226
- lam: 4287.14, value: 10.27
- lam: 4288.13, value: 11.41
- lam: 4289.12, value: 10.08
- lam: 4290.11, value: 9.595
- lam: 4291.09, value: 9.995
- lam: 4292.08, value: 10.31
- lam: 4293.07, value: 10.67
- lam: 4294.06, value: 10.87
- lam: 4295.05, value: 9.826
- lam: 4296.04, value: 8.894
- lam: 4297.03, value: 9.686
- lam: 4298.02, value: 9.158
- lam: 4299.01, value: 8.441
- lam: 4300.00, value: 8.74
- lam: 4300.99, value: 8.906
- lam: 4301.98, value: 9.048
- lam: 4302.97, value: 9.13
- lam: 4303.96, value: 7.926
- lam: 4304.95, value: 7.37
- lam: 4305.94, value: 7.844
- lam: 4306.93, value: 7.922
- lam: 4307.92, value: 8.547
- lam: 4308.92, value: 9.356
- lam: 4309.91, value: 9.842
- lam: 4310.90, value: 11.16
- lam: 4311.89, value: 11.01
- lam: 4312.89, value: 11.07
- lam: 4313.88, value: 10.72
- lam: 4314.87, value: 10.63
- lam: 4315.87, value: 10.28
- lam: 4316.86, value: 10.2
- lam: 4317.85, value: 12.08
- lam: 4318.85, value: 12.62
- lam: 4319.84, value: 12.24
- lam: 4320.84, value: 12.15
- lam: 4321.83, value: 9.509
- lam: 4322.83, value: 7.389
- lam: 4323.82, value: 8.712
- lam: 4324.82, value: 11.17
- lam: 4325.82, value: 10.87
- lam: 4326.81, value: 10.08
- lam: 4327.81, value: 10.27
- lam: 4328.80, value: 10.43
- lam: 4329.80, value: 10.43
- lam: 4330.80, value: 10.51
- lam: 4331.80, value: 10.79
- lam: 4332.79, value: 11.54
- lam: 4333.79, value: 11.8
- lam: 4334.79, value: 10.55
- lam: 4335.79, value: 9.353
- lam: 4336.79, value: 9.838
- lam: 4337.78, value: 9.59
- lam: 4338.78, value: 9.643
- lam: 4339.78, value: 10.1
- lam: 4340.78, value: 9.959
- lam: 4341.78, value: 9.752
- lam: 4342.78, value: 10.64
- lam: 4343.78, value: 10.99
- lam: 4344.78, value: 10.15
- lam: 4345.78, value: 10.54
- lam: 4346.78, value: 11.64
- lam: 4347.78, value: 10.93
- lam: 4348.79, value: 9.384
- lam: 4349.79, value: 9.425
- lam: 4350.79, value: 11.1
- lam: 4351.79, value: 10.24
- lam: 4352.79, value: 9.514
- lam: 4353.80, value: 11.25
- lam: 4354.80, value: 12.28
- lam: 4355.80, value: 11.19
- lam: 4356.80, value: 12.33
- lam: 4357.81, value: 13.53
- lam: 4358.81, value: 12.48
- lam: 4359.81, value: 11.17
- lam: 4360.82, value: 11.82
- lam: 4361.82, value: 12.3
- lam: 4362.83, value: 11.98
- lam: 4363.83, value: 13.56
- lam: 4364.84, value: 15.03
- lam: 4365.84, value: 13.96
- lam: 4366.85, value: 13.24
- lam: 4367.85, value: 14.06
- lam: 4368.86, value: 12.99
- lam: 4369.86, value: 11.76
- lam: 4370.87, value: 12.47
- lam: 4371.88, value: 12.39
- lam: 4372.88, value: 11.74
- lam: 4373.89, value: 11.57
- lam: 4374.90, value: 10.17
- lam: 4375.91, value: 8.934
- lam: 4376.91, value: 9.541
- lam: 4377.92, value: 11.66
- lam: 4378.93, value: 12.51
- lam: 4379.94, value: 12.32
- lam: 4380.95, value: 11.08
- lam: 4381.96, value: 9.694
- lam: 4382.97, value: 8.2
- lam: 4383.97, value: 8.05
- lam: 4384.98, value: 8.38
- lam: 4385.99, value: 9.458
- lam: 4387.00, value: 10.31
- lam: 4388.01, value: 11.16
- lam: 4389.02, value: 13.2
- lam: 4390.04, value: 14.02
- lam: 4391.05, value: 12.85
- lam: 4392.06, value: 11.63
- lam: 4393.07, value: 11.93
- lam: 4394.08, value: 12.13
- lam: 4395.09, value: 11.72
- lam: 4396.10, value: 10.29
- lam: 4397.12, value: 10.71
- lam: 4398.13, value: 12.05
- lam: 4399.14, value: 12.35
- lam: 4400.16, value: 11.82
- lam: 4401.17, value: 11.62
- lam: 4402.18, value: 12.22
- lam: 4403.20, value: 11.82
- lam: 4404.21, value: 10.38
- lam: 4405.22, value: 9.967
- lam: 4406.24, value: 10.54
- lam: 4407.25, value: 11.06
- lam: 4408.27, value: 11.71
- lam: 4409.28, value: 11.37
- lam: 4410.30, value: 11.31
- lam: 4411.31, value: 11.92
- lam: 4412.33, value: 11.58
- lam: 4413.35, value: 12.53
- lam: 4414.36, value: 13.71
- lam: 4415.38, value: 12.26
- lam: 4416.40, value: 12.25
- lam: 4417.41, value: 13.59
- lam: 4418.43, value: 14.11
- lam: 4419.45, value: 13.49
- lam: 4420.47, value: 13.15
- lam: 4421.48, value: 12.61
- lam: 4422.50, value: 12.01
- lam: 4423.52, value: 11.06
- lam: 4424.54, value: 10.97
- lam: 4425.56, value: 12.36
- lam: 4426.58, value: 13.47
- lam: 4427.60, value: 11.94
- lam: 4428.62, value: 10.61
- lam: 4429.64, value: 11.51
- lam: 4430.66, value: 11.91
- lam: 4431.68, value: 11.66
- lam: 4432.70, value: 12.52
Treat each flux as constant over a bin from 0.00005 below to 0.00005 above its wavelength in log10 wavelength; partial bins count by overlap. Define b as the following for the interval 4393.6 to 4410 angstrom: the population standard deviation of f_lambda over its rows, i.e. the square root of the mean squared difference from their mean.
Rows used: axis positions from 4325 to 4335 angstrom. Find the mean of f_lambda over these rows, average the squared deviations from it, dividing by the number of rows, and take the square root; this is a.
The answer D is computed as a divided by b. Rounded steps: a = 0.52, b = 0.74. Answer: 0.70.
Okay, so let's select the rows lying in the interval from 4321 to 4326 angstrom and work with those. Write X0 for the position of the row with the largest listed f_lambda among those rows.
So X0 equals 4324.82 angstrom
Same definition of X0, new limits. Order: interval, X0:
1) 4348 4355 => 4354.80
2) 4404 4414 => 4413.35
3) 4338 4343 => 4342.78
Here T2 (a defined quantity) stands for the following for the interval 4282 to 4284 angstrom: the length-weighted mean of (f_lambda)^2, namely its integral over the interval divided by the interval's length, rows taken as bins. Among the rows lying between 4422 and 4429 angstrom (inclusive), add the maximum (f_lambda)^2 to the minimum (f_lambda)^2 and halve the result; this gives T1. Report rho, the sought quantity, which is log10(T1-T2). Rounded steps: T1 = 147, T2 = 140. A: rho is 0.8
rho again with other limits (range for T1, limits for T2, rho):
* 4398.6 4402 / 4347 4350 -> 1.6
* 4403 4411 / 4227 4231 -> -0.2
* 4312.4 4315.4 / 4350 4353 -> 1.1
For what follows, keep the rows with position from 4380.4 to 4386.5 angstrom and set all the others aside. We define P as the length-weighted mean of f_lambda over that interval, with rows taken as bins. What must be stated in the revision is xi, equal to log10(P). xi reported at 0.96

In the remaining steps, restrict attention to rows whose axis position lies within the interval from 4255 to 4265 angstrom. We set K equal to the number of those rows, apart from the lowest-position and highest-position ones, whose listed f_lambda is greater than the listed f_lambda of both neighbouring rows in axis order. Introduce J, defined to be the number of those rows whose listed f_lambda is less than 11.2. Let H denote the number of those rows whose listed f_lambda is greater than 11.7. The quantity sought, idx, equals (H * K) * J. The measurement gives 30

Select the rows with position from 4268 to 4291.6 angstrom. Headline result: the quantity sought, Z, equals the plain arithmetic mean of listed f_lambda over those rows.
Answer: 10.4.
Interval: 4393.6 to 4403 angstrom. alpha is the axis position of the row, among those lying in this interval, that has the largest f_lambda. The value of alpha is 4399.14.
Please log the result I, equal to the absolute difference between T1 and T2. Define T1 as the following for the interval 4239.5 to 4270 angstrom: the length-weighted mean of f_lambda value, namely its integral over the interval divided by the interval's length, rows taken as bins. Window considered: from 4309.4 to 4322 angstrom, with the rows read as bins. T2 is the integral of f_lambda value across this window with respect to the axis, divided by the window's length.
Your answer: 0.00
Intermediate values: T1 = 11.1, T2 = 11.1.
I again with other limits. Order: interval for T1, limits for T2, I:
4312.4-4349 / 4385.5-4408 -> 1.00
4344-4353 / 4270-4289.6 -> 0.05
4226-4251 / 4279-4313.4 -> 1.15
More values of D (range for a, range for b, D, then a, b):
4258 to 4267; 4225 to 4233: 0.66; 1.25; 1.89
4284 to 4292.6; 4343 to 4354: 1.25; 0.94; 0.75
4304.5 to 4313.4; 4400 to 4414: 2.05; 1.42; 0.69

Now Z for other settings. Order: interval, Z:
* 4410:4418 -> 12.4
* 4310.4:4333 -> 10.7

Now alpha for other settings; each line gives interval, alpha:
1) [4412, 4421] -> 4418.43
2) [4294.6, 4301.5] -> 4295.05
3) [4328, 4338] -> 4333.79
